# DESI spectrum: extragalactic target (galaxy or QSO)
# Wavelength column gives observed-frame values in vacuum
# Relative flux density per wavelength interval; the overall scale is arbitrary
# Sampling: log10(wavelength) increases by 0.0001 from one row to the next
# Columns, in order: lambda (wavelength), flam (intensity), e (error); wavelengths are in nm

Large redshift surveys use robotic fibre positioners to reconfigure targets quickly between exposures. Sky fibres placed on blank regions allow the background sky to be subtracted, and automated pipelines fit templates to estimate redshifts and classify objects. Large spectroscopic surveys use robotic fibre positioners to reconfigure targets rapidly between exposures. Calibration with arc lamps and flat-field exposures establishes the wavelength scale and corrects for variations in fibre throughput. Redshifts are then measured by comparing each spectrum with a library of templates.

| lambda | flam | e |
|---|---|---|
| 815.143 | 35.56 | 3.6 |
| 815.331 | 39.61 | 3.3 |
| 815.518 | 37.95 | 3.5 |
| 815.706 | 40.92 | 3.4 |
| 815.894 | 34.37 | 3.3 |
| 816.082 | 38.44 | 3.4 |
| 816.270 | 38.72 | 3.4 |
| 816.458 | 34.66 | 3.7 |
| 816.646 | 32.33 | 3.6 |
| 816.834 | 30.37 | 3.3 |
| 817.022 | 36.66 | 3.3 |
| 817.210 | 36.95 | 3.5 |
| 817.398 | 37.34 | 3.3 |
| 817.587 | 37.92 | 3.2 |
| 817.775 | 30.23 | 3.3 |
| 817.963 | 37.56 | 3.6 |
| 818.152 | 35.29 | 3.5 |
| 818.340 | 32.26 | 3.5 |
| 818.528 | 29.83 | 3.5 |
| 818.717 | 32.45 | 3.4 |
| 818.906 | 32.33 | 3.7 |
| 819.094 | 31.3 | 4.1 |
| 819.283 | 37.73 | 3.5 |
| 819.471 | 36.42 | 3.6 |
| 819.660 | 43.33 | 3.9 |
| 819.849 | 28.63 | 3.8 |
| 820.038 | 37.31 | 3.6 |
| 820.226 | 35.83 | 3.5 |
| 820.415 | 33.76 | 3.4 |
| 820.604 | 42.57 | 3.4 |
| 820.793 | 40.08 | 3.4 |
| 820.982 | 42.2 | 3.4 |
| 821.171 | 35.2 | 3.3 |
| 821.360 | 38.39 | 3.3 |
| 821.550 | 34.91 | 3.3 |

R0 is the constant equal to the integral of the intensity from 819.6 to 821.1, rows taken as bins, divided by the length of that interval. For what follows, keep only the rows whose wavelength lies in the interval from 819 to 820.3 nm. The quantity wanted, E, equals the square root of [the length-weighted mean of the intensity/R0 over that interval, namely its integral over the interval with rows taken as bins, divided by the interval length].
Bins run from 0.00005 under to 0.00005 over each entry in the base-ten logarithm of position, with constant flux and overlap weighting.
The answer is 0.97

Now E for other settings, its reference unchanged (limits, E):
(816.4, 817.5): 0.96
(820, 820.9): 1.00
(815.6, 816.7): 0.99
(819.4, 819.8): 1.01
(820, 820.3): 0.98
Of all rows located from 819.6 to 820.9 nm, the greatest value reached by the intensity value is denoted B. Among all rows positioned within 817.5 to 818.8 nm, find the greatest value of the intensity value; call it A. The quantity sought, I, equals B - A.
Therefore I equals 5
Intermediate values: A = 37.92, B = 43.33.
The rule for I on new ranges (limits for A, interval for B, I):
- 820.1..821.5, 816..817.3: -4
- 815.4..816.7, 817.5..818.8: -3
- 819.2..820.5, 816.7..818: -5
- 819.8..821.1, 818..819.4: -5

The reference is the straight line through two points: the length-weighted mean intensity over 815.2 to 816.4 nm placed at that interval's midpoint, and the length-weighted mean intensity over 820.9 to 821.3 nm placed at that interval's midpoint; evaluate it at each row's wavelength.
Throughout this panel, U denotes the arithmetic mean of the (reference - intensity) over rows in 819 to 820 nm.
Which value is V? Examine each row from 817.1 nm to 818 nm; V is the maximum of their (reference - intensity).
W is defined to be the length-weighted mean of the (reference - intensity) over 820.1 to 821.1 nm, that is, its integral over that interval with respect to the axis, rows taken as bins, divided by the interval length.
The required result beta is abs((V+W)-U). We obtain 4.9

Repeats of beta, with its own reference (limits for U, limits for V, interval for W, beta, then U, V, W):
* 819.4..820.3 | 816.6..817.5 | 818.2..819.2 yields 12.2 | 2.2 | 7.85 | 6.5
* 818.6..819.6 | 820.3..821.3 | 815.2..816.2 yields 0.4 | 4.4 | 4.76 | 0.0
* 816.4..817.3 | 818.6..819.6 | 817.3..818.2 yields 5.7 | 4.0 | 7.11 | 2.6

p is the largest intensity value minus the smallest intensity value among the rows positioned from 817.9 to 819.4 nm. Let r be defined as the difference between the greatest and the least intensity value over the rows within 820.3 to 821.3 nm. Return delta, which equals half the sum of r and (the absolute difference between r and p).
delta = 5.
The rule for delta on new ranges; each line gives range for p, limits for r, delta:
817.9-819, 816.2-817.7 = 4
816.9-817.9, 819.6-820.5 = 11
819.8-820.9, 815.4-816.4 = 7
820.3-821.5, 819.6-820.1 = 10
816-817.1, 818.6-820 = 11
